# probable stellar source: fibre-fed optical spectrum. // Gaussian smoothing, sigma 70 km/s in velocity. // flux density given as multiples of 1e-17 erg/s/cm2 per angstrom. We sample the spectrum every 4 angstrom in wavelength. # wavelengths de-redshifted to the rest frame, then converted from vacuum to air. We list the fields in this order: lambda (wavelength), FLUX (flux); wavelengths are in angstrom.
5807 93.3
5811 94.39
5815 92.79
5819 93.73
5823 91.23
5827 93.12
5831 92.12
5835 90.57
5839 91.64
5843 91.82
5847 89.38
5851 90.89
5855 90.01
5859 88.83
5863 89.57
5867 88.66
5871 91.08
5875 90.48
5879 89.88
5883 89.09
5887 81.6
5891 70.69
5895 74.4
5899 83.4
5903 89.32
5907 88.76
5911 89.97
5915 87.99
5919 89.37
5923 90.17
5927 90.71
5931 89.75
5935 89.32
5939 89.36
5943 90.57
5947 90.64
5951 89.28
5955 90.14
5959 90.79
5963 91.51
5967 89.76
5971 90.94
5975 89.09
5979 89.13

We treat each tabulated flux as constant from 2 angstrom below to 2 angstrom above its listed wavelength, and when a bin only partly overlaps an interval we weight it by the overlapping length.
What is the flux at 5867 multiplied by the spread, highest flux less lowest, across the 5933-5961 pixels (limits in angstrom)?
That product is 134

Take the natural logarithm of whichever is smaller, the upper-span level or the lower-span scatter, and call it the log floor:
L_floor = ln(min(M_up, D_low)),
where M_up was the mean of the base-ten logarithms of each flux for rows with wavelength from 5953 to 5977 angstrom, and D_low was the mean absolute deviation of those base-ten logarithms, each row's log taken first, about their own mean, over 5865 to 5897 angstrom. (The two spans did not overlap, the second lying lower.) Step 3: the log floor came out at -3.3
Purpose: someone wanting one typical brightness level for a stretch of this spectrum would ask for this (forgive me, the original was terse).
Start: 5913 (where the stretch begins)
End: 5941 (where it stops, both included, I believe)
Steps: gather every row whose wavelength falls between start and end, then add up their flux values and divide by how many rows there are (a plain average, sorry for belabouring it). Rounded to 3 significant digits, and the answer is 89.5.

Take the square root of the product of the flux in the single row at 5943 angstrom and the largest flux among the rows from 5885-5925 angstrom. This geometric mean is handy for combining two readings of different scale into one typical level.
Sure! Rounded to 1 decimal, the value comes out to 90.4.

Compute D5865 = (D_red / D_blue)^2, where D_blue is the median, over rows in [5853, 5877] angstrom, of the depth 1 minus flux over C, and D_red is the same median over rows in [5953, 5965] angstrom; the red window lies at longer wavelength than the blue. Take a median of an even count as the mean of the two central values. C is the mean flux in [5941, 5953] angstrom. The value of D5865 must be 2.82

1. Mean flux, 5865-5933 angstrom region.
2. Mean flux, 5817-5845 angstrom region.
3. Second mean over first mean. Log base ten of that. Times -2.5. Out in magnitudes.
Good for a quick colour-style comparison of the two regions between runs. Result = -0.064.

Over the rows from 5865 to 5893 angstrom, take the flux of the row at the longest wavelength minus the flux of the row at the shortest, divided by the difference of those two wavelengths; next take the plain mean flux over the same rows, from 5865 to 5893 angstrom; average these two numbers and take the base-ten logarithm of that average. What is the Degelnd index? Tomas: 1.63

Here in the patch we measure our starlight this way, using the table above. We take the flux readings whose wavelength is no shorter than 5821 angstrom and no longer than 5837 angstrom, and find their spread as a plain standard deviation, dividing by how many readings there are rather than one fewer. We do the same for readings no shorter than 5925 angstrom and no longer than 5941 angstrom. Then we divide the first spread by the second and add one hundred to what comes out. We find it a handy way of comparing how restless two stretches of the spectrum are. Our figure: 102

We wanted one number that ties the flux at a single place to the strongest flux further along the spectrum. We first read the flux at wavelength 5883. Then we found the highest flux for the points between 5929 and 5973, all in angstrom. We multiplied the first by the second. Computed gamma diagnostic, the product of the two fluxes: 8153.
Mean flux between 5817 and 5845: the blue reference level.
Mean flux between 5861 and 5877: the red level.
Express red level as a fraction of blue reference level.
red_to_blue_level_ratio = 0.98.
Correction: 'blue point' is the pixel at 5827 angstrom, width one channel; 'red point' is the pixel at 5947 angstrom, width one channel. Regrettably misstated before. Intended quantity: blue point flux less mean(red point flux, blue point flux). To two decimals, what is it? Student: 1.24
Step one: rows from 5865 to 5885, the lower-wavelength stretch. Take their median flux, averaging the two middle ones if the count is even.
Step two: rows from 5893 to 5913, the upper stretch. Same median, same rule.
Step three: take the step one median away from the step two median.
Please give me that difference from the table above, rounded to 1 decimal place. -1.1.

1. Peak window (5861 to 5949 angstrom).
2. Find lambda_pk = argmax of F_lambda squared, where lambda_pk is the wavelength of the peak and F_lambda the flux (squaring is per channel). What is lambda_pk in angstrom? 5871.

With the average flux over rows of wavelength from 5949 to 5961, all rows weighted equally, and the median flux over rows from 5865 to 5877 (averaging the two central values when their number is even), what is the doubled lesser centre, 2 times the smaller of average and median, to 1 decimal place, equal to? 180.1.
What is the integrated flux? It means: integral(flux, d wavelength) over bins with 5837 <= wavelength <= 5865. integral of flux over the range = 2529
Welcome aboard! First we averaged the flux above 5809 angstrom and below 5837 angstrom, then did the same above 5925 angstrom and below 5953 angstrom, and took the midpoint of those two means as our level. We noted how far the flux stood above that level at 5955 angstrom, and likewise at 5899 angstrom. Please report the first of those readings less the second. 6.7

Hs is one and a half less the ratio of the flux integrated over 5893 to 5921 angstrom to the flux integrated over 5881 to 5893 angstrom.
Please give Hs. -1.0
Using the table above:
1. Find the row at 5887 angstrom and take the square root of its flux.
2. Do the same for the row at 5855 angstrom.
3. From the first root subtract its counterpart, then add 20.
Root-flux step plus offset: 19.55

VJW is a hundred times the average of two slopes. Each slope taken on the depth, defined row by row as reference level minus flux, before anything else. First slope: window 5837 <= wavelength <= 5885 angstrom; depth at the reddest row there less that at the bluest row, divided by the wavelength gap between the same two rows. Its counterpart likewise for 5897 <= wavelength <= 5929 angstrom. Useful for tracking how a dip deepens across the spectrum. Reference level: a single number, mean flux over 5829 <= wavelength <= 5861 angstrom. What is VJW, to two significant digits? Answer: -10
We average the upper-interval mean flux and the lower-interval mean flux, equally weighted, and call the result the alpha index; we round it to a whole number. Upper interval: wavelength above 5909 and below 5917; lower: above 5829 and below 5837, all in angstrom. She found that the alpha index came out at 90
